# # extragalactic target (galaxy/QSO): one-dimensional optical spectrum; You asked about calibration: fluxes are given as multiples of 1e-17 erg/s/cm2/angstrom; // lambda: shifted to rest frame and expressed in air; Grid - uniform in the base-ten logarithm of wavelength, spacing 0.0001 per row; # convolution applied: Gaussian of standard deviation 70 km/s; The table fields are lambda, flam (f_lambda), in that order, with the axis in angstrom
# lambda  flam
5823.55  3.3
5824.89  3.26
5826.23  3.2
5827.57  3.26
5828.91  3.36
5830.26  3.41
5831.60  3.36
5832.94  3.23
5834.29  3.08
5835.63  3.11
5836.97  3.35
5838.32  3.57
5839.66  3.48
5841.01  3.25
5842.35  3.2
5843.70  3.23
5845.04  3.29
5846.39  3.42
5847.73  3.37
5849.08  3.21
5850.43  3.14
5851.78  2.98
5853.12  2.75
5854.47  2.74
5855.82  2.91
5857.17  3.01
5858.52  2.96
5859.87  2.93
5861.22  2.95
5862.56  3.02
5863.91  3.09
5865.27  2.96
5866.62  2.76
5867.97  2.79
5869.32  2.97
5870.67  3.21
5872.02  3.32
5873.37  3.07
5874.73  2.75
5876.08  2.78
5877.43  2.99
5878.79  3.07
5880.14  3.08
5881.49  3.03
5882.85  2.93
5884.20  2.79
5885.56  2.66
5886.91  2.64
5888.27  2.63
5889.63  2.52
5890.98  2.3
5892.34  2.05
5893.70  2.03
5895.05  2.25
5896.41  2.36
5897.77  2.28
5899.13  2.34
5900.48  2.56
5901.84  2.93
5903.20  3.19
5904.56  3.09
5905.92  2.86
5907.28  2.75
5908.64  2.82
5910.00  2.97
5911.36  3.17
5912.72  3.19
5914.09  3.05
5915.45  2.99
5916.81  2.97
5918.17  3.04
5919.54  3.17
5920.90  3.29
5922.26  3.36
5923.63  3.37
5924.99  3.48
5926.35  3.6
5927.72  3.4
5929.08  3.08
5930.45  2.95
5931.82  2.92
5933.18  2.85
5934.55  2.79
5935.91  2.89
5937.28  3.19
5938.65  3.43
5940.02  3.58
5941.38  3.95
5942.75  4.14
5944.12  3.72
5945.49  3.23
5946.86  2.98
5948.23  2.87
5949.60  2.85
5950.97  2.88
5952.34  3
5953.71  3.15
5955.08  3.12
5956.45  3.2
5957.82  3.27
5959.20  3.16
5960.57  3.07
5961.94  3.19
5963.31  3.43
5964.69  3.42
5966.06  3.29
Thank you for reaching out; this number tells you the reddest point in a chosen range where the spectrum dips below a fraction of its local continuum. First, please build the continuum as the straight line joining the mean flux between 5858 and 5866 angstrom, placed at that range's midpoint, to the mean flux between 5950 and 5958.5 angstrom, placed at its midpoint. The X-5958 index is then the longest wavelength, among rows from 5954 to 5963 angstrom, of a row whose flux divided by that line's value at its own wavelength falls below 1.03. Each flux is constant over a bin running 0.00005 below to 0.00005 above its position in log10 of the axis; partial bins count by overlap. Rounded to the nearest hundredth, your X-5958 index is 5961.94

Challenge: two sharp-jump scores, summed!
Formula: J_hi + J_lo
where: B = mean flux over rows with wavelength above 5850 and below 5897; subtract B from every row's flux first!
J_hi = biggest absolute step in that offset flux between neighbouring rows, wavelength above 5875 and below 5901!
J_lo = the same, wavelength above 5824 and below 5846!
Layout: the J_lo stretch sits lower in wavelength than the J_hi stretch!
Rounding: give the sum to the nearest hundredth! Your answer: 0.49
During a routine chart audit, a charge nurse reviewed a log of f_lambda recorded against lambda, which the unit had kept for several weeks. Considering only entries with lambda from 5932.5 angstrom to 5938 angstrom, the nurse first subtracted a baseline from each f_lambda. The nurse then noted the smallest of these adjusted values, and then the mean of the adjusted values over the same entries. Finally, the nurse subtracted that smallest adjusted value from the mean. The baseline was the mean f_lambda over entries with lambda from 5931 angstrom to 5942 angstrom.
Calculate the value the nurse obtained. 0.14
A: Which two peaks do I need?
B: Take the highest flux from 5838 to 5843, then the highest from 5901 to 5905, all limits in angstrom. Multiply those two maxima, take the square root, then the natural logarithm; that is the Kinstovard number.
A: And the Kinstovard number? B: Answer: 1.22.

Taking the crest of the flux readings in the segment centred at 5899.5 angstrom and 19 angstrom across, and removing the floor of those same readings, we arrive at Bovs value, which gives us 1.16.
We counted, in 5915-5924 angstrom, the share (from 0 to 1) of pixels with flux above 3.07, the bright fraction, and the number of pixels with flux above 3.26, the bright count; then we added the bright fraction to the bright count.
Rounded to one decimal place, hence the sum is 3.6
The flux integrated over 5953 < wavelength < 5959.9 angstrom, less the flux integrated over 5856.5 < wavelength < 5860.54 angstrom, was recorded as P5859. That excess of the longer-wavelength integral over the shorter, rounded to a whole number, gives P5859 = 10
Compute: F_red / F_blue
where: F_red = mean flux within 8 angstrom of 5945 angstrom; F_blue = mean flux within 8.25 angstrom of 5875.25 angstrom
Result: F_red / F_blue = 1.11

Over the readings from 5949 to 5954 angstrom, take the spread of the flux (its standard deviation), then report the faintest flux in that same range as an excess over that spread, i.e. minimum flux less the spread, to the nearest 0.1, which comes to 2.7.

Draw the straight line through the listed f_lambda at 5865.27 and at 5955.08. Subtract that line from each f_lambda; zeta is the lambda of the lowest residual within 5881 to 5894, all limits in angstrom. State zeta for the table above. 5893.70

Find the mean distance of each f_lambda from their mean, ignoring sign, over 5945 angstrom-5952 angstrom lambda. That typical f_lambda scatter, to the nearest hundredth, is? 0.11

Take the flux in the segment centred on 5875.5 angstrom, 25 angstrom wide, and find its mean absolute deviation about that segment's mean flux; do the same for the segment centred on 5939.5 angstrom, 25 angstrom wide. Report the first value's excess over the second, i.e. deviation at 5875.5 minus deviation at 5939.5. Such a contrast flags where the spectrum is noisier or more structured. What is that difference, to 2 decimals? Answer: -0.18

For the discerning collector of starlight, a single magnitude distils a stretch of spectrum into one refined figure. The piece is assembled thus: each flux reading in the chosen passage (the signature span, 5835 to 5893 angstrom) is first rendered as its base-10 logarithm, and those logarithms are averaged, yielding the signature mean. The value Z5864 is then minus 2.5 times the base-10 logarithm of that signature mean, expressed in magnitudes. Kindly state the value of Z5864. 0.81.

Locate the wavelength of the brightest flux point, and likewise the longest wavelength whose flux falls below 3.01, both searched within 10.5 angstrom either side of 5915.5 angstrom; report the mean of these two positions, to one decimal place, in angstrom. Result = 5920.9 angstrom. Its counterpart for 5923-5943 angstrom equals 5939.3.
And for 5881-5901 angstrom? 5891.0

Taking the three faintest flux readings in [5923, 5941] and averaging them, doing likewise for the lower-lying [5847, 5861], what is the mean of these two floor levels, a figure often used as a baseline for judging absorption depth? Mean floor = 2.82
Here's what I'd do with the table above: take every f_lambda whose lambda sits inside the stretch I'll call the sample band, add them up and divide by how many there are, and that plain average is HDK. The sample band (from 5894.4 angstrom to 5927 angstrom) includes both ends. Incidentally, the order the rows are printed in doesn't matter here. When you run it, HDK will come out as 2.96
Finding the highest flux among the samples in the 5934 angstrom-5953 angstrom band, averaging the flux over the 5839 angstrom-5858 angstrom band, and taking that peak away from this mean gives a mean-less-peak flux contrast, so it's -1.00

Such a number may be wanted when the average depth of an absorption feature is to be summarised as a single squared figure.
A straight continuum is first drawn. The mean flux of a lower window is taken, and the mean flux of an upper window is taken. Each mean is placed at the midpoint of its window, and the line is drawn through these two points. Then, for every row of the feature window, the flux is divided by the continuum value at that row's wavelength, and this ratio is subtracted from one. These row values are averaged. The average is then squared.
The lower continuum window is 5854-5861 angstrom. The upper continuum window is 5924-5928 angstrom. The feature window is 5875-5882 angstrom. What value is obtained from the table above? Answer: 0.001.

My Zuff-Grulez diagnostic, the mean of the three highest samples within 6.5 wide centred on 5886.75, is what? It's 2.70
